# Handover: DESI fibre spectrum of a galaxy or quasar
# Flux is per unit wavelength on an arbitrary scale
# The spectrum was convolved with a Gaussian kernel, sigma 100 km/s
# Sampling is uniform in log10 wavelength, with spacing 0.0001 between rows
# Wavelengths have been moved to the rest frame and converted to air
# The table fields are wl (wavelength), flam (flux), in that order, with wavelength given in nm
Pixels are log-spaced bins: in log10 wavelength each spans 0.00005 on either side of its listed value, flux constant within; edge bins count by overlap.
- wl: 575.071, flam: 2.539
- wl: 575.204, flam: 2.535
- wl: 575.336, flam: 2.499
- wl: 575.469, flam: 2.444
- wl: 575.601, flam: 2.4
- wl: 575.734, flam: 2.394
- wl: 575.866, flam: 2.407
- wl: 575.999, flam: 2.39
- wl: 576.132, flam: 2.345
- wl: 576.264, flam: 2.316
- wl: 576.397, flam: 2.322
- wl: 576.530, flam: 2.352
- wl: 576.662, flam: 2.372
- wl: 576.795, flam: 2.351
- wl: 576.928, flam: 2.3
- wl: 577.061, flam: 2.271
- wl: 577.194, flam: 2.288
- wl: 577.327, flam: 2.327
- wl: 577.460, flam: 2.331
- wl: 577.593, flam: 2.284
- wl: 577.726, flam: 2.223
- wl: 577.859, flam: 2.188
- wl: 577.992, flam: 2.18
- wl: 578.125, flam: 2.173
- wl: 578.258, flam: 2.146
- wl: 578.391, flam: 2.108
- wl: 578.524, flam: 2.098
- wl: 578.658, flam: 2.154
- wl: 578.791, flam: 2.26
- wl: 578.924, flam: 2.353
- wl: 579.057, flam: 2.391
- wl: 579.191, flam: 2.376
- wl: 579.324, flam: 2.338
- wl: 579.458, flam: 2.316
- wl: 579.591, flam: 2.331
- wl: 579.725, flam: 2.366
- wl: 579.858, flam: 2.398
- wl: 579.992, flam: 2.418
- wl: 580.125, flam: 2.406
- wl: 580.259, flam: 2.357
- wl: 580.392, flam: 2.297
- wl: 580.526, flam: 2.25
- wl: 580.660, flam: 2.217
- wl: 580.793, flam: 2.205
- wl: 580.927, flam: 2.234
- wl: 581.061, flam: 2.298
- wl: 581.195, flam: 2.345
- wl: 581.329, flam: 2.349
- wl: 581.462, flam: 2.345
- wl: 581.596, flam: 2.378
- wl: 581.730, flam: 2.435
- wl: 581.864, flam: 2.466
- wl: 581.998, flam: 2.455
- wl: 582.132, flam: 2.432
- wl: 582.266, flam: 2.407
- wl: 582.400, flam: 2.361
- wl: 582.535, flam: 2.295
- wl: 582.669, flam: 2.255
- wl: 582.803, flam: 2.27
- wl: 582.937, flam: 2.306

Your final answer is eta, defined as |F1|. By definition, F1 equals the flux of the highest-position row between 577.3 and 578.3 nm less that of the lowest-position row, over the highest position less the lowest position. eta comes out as 0.19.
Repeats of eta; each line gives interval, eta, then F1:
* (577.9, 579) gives 0.19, 0.19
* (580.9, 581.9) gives 0.25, 0.25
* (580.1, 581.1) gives 0.12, -0.12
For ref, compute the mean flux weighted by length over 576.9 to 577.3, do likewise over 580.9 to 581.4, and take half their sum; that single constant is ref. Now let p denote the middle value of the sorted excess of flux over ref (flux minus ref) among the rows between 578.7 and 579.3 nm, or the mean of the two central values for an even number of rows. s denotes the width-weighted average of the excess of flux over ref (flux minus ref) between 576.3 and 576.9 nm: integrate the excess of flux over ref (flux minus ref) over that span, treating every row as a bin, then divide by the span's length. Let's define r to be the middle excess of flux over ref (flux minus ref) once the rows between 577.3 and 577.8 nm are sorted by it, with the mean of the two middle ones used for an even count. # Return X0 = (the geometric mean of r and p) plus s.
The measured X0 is 0.06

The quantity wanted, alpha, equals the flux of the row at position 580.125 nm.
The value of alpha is 2.406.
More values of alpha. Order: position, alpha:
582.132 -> 2.432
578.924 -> 2.353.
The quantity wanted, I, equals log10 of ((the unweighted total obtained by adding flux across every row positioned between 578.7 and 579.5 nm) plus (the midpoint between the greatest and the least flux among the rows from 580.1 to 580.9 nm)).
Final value 1.21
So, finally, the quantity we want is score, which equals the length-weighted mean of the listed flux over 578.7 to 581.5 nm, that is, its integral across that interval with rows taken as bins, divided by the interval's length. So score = 2.33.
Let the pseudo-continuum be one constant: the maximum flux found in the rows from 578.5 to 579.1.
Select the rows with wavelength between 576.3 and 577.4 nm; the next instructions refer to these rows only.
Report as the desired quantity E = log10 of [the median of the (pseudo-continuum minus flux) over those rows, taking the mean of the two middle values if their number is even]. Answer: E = -1.18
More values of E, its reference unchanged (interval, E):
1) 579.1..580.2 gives -1.70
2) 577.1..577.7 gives -1.08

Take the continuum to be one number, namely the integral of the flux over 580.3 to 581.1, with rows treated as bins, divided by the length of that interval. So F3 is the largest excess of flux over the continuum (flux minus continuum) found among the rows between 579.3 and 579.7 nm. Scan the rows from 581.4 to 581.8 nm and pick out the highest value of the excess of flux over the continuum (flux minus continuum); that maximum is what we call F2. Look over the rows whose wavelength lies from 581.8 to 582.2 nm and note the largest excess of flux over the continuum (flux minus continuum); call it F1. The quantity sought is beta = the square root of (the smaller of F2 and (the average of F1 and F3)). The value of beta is 0.39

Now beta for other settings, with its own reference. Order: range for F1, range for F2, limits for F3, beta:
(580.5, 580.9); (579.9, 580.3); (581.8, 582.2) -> 0.32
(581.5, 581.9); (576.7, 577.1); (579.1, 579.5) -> 0.31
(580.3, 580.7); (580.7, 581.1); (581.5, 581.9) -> 0.21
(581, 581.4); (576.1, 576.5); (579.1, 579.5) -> 0.30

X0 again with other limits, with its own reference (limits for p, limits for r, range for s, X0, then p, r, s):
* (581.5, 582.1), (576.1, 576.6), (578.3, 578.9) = -0.06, 0.144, 0.03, -0.13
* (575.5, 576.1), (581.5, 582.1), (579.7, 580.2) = 0.22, 0.096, 0.14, 0.10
